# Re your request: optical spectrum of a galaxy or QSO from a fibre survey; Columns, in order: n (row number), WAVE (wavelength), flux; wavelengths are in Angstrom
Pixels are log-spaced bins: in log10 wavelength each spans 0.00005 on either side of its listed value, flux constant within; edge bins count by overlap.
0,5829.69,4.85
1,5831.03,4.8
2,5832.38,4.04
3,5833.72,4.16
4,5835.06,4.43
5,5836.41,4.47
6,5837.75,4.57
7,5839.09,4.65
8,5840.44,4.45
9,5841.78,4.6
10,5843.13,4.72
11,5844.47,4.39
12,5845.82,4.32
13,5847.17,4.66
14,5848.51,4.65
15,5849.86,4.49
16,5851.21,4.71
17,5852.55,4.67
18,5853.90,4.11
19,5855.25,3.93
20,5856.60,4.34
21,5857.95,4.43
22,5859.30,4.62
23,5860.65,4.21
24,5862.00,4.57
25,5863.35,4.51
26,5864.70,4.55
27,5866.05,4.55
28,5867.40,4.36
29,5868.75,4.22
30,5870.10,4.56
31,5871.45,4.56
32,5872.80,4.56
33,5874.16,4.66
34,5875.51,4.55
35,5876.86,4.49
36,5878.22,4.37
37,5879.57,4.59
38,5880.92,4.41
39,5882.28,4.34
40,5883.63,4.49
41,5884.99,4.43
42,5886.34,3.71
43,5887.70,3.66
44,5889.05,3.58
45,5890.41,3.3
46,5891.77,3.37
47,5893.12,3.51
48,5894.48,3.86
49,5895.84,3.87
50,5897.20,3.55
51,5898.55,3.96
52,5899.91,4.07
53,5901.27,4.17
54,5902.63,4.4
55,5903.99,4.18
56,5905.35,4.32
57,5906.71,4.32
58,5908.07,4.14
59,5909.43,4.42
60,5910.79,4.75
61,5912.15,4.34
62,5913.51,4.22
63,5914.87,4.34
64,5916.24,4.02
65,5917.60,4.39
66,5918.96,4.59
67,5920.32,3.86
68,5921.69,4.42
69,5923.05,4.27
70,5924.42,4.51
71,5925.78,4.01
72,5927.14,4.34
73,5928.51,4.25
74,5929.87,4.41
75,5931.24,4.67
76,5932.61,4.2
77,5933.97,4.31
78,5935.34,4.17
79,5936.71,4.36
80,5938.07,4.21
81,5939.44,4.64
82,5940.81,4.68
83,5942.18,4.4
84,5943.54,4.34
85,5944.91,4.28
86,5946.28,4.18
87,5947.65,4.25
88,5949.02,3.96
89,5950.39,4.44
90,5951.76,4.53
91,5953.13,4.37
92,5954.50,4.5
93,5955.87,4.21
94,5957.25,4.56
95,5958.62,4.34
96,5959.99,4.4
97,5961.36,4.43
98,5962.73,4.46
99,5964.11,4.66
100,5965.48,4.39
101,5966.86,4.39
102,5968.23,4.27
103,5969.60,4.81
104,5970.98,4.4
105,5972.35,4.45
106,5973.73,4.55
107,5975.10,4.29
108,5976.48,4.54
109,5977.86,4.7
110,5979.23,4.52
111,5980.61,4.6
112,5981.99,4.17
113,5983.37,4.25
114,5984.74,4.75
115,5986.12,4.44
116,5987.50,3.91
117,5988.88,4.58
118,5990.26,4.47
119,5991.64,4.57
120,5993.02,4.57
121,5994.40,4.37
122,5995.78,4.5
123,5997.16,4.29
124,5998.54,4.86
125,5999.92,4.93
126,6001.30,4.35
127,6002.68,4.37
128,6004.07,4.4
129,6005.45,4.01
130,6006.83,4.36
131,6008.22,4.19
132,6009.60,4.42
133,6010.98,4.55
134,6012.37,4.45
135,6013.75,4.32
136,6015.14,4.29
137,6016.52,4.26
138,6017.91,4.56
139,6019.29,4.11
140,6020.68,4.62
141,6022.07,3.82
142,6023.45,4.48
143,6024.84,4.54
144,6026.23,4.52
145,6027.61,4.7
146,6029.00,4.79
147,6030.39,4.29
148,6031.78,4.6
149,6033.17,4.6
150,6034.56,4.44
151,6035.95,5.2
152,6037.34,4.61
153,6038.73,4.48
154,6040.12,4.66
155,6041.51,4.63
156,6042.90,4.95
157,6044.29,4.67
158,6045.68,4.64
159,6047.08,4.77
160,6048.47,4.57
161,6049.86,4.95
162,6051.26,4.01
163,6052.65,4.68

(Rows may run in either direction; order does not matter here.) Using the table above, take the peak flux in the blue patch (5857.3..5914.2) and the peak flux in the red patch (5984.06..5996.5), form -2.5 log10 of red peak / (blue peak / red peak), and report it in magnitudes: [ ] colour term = -1.69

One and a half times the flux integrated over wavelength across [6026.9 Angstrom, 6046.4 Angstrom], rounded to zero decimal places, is 136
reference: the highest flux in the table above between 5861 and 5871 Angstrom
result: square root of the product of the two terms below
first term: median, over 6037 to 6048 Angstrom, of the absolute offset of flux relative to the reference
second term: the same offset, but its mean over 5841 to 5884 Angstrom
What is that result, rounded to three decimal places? 0.113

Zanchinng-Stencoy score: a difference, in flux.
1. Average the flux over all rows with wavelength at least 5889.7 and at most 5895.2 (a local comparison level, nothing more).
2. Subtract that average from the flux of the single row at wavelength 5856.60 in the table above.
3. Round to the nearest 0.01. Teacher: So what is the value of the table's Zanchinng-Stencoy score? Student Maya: 0.83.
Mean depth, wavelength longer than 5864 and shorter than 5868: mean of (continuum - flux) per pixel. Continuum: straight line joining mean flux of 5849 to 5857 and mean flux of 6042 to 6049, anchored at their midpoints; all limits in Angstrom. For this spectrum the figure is -0.1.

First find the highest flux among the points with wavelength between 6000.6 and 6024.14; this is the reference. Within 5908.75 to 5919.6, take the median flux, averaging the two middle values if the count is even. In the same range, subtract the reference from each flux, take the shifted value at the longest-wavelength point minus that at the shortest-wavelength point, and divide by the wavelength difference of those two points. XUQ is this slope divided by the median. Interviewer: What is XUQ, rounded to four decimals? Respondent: 0.0041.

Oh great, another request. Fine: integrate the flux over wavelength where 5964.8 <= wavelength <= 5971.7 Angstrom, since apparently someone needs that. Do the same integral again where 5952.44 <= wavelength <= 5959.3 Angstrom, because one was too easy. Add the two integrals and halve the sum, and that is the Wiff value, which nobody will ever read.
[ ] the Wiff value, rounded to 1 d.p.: 30.4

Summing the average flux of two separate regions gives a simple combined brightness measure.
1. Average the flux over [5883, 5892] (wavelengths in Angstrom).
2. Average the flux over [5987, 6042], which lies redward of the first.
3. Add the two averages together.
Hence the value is 8.3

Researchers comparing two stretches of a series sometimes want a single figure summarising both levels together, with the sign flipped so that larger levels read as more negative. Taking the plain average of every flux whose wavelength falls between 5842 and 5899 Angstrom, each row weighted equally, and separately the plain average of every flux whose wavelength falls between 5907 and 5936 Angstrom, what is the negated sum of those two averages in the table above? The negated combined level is -8.59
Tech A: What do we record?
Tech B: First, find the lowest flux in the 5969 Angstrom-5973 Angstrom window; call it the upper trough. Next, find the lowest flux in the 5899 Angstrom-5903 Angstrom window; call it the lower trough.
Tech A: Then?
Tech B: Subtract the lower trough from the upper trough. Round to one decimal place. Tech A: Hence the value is 0.3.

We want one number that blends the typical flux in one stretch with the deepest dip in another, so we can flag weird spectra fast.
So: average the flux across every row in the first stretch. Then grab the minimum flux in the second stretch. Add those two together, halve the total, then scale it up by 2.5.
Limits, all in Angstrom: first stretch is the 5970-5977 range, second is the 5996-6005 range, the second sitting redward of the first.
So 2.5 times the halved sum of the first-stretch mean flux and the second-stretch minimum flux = 10.9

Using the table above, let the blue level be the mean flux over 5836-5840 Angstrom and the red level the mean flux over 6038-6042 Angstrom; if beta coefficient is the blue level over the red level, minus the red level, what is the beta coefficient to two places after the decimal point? -3.60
